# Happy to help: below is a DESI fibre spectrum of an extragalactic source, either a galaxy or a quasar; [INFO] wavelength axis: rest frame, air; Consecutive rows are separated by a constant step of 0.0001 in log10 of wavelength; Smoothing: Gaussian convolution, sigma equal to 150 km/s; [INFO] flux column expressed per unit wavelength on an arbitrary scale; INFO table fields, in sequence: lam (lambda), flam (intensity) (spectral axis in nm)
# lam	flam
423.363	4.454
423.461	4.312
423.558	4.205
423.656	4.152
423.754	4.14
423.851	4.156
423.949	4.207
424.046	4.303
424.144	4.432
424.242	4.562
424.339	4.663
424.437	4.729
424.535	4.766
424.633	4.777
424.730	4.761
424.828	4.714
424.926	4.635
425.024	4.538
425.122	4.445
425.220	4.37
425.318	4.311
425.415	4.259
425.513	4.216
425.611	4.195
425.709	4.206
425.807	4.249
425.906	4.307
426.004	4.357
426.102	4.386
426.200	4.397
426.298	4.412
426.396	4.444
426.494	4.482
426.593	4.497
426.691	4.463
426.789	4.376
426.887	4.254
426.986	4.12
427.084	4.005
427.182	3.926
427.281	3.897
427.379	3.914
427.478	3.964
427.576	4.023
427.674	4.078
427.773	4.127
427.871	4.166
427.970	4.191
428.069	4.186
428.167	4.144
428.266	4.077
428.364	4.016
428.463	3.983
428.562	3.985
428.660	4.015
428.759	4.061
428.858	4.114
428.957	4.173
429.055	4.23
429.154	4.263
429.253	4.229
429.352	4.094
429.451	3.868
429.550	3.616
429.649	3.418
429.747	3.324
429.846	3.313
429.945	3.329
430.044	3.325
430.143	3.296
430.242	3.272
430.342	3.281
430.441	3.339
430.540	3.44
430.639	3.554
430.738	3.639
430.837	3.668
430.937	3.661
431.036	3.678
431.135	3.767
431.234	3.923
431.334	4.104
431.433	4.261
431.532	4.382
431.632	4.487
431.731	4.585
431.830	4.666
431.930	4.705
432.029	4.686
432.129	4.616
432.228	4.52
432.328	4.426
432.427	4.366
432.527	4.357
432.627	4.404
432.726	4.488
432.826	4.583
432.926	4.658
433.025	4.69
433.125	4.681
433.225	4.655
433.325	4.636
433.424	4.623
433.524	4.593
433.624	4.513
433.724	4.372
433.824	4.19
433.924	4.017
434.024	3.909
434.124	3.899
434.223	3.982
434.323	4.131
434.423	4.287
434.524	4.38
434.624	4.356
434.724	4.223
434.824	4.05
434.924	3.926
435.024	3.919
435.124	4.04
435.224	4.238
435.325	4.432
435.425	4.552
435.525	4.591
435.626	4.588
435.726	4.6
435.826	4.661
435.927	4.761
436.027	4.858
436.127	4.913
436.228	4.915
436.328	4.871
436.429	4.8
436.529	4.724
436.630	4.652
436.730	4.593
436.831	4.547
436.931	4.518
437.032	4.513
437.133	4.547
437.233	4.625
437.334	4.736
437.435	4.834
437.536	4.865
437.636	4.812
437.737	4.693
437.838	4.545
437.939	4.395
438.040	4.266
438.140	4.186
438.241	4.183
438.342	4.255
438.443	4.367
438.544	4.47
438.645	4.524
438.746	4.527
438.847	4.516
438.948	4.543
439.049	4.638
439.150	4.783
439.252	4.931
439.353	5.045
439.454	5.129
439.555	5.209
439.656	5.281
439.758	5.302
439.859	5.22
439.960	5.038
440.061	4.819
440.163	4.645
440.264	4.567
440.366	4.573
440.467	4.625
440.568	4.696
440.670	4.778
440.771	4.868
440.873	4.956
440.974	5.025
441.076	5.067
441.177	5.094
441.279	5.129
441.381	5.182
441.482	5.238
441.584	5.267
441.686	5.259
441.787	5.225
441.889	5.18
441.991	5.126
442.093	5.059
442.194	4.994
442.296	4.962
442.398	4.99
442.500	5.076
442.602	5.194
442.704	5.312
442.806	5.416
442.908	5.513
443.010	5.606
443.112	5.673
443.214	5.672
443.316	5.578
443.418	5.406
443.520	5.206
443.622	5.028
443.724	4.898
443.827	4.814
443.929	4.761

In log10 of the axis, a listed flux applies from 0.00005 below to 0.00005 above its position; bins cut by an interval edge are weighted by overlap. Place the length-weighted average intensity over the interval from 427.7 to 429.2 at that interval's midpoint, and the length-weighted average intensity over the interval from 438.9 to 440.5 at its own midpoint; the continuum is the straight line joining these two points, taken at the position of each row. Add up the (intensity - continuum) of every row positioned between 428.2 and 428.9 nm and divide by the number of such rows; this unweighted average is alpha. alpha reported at -0.09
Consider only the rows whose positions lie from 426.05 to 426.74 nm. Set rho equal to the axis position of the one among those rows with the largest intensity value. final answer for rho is 426.593 nm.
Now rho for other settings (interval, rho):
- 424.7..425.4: 424.730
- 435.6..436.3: 436.228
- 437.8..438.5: 437.838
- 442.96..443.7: 443.112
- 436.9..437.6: 437.536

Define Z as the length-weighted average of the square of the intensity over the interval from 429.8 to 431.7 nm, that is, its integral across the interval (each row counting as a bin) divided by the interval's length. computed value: 14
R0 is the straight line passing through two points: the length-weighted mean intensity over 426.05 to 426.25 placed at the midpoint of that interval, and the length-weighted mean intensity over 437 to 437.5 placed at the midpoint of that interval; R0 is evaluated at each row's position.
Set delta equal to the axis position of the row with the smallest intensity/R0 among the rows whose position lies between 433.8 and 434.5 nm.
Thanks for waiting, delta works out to 434.124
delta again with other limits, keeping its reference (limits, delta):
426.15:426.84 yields 426.789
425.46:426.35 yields 425.611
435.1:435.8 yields 435.124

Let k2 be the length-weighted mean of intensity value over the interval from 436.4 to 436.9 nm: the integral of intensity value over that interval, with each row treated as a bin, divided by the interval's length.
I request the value 4.66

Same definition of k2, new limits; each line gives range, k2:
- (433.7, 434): 4.15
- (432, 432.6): 4.48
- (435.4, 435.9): 4.60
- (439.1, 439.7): 5.06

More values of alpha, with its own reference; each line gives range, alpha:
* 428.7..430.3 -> -0.44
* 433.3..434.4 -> -0.23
